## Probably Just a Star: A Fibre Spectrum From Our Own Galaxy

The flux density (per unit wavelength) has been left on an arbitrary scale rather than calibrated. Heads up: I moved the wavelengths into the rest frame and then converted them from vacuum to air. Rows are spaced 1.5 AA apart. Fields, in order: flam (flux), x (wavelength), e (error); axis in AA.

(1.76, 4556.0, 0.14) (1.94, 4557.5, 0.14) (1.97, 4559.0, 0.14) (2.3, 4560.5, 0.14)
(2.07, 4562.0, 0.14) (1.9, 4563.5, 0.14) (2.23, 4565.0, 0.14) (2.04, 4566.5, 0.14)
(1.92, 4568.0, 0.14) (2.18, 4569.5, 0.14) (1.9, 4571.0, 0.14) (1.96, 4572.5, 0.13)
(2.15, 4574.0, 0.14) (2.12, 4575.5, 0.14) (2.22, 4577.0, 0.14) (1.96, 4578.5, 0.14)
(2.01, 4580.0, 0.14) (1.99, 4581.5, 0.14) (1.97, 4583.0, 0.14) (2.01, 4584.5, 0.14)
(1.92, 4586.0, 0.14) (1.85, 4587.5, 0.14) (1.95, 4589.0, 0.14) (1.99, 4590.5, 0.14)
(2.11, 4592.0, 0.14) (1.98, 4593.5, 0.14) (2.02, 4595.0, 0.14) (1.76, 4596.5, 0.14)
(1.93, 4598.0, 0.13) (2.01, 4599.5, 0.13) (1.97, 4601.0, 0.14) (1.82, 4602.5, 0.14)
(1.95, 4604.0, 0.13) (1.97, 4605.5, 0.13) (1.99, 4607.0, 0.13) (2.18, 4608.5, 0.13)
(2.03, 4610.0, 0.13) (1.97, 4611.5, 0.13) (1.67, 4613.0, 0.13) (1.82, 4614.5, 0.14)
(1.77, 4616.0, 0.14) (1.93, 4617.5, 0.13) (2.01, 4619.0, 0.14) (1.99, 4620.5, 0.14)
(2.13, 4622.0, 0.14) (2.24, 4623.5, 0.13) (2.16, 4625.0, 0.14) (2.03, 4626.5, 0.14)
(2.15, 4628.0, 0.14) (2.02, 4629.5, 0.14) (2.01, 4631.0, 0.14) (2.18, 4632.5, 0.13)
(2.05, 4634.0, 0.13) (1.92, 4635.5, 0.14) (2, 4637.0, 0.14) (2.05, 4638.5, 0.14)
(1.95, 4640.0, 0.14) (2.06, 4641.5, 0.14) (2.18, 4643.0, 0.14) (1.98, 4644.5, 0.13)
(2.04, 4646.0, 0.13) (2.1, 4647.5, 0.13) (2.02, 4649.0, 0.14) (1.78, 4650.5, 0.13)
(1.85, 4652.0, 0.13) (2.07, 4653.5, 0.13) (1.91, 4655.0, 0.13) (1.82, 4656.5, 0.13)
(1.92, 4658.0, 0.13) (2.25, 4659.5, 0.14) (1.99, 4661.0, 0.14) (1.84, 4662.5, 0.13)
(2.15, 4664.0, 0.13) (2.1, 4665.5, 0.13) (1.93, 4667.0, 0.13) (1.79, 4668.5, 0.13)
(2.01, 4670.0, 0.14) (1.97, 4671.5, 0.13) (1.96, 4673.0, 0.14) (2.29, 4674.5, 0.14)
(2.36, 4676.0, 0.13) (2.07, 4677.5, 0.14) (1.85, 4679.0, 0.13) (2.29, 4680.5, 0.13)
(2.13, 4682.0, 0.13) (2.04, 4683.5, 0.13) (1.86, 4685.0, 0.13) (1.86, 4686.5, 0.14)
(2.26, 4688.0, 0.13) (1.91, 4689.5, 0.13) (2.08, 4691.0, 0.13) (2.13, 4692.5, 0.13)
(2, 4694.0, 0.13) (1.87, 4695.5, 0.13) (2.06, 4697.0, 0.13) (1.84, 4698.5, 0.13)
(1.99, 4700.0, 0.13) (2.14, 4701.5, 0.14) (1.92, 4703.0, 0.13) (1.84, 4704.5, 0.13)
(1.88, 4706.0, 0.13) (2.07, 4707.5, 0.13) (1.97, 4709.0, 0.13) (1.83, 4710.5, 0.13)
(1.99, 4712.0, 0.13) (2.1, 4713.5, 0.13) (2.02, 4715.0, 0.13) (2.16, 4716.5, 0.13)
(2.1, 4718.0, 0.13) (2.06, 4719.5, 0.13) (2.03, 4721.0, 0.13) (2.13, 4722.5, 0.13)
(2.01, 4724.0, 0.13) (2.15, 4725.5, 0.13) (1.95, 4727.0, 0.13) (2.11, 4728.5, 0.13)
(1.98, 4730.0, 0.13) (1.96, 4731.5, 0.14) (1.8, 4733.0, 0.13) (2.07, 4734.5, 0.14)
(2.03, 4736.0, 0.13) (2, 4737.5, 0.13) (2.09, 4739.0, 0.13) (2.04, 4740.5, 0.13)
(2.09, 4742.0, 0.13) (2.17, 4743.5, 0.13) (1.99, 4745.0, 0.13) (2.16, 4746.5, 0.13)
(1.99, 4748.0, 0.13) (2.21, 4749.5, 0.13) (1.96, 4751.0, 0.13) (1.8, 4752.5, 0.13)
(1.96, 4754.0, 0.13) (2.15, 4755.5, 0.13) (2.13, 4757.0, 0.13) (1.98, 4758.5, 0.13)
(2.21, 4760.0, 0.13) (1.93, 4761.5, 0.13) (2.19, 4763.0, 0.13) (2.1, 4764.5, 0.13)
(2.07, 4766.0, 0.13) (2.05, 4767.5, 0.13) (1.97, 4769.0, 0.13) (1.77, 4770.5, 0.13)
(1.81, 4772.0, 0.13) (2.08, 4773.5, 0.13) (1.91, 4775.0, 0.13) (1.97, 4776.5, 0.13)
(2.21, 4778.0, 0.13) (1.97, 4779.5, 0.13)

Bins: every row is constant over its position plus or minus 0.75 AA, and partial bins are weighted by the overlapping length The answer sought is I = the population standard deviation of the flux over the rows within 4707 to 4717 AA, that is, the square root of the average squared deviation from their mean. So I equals 0.099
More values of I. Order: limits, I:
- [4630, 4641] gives 0.078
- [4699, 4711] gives 0.103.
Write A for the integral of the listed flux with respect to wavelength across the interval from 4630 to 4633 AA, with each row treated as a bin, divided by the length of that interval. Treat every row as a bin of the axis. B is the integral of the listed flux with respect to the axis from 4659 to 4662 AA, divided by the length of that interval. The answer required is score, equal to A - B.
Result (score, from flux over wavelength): 0.00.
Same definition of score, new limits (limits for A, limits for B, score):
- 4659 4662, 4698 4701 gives 0.15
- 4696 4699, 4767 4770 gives -0.03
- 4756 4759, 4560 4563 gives -0.08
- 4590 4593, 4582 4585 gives 0.06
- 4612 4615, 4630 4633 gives -0.32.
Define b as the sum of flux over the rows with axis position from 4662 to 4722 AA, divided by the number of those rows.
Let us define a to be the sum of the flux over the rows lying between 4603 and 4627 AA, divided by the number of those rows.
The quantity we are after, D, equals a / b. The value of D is 0.99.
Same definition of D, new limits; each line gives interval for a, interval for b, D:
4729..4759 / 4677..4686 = 0.99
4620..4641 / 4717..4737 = 1.02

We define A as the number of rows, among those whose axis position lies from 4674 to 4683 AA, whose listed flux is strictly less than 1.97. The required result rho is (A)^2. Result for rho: 1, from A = 1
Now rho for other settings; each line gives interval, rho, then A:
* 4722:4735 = 9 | 3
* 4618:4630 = 0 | 0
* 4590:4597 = 1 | 1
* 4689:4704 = 16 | 4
